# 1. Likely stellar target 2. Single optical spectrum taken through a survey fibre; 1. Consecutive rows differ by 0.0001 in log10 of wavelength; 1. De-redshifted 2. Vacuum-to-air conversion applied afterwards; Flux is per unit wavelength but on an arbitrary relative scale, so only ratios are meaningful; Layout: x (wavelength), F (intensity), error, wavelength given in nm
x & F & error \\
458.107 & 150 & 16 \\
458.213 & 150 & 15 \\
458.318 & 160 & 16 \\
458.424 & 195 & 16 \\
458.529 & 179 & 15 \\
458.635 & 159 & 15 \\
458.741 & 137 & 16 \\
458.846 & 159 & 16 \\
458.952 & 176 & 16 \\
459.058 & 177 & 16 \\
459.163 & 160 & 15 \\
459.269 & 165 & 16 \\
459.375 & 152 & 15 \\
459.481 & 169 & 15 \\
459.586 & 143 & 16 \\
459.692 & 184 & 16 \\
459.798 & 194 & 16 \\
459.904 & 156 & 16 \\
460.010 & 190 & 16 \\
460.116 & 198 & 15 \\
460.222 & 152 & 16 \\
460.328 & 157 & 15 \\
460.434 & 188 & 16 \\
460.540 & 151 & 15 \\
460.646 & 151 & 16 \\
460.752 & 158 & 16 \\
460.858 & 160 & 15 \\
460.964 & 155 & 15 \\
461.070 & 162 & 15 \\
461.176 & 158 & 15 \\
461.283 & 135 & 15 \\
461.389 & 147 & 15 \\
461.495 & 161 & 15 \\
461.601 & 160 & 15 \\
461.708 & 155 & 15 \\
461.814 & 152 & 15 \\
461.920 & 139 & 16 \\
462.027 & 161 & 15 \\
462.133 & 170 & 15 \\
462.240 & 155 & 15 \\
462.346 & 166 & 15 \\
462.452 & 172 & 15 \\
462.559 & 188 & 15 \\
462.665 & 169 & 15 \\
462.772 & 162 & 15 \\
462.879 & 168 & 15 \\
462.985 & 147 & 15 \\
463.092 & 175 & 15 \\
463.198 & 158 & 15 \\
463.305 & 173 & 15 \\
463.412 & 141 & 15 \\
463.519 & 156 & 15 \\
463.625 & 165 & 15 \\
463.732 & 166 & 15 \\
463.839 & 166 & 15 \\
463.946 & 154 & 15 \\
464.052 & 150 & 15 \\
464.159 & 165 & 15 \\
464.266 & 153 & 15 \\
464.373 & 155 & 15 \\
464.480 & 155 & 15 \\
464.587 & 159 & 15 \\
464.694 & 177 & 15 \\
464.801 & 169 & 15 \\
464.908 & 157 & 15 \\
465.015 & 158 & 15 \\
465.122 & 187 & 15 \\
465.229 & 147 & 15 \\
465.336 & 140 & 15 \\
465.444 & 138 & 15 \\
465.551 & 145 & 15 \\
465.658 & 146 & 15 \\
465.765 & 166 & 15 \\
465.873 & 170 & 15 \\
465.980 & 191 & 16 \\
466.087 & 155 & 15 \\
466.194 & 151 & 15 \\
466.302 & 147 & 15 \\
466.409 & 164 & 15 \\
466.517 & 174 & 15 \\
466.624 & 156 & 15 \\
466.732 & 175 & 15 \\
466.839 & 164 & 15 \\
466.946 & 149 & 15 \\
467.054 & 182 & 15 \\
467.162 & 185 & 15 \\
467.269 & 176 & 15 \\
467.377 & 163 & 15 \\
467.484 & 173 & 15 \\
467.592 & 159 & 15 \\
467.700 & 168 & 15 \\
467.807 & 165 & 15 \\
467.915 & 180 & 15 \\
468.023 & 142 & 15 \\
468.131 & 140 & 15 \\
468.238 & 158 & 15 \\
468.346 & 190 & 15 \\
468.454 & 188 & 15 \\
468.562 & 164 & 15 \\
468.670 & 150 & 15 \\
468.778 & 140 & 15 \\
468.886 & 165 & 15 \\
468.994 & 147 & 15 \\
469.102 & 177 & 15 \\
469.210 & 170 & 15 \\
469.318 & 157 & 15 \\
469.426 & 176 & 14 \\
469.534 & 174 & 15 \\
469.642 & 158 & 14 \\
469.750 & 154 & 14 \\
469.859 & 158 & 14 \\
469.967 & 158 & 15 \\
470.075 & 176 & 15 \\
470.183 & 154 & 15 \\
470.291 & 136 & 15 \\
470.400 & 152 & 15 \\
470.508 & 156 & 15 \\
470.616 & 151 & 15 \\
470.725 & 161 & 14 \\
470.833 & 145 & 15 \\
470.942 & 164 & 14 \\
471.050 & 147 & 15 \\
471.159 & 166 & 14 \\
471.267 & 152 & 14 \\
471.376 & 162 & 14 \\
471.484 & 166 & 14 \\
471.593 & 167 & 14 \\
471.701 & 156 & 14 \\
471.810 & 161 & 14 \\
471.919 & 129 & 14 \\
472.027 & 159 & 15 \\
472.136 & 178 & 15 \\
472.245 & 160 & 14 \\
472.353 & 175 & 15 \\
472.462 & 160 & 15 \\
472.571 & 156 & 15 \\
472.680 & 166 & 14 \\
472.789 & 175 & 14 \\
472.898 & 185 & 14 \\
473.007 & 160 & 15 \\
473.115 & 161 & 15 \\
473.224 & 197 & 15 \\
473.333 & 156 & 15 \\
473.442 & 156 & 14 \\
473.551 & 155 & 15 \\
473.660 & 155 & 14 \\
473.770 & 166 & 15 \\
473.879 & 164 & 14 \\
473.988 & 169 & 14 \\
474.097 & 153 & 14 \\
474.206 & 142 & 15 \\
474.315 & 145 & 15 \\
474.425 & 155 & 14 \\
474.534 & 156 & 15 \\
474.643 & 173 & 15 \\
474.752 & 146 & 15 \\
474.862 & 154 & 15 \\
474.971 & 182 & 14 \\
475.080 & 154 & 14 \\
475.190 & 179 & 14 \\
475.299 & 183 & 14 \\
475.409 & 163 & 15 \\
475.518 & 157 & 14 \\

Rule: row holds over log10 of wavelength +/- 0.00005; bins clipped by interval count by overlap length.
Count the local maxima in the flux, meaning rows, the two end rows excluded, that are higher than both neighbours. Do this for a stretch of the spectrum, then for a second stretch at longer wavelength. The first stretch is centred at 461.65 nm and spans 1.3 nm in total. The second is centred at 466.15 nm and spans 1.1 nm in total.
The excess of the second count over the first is 0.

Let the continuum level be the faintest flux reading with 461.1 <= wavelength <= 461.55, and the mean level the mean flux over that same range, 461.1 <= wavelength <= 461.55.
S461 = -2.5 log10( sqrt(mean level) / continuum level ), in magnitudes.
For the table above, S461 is 2.60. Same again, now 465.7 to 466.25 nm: 2.67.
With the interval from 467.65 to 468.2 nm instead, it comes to 2.61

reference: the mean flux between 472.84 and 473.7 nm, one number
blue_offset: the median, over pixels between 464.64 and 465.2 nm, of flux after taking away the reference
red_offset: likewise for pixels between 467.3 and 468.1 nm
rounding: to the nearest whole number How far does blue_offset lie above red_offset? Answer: 4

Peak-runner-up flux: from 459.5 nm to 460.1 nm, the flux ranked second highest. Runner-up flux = 190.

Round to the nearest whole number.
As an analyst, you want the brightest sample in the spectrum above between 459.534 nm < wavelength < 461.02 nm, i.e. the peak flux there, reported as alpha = 198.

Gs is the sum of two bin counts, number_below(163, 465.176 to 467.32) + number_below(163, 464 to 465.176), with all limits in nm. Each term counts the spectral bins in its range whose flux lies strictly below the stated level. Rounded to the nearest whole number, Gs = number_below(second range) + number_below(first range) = 17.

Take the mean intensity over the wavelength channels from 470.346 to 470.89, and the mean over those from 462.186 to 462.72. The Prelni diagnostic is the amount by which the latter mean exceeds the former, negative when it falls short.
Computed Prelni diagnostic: 17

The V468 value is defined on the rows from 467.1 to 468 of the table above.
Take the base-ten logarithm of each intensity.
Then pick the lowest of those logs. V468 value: 2.20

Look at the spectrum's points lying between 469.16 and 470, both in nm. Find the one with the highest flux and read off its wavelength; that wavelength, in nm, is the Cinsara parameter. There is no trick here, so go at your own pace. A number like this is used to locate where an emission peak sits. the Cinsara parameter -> 469.426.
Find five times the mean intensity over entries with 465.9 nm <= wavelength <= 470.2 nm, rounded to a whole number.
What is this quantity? 822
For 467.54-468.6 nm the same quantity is 827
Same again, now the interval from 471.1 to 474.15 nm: 815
